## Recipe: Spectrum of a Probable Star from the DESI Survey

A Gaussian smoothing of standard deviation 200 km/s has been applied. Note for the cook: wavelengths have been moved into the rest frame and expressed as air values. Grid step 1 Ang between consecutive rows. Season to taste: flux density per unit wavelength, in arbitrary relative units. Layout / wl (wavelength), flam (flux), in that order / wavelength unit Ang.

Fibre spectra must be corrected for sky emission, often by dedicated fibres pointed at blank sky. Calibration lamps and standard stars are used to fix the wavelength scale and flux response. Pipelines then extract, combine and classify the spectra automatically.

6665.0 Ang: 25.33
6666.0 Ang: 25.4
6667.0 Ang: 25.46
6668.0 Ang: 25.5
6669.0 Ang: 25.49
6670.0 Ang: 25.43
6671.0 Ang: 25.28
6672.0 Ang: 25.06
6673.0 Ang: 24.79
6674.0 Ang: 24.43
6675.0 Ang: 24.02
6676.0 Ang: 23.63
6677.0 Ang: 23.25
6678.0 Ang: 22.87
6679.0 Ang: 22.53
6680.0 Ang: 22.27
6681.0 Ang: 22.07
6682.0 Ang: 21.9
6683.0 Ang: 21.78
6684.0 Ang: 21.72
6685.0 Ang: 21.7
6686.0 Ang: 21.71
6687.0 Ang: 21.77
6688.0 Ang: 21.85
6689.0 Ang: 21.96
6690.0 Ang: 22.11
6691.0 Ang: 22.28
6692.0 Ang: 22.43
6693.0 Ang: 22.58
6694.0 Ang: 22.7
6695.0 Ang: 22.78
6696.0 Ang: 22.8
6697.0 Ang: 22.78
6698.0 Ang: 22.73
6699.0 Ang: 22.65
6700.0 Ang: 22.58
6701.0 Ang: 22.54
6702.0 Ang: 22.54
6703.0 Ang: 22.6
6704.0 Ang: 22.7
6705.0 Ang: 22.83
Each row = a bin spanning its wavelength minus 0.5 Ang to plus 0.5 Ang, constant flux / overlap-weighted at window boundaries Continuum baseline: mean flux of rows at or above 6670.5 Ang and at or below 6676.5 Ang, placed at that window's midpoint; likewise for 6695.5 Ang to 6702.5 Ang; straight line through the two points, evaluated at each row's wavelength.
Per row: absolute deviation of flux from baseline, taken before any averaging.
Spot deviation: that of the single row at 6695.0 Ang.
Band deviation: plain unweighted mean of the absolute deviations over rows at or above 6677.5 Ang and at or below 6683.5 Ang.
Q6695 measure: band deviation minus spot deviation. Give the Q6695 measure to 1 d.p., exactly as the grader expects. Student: 1.6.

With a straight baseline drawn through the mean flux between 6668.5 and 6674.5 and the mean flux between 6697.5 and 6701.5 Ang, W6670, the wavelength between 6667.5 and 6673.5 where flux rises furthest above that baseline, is 6670.0 Ang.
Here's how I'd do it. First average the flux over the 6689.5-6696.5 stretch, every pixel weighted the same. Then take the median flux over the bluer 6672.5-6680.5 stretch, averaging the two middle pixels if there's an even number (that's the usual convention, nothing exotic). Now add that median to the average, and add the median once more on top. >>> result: 69.4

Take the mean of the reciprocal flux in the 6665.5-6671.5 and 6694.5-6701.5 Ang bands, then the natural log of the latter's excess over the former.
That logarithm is -5.4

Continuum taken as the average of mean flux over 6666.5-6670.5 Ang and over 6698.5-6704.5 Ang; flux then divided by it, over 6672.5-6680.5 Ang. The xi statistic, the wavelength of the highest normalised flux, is 6673.0 Ang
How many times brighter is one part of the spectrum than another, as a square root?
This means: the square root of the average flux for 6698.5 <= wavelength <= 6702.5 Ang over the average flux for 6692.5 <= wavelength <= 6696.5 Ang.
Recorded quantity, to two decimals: 1.00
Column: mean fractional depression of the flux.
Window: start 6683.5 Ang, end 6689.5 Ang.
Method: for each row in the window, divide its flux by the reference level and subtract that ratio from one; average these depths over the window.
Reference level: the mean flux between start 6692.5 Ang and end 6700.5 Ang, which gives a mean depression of 0.04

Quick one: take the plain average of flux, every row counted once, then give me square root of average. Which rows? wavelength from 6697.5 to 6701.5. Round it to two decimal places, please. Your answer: 4.76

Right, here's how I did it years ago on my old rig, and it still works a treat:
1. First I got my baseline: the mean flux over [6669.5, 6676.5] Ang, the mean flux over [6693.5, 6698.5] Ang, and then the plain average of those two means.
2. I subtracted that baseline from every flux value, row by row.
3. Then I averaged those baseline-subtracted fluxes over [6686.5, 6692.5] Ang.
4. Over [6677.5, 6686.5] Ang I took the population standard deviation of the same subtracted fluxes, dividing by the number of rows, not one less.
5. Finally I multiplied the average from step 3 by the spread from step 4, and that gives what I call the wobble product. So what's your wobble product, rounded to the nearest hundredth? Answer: -0.65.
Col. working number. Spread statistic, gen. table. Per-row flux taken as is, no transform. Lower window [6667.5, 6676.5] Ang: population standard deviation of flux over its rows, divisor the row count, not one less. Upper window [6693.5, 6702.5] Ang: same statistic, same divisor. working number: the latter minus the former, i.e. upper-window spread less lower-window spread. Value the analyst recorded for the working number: -0.5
